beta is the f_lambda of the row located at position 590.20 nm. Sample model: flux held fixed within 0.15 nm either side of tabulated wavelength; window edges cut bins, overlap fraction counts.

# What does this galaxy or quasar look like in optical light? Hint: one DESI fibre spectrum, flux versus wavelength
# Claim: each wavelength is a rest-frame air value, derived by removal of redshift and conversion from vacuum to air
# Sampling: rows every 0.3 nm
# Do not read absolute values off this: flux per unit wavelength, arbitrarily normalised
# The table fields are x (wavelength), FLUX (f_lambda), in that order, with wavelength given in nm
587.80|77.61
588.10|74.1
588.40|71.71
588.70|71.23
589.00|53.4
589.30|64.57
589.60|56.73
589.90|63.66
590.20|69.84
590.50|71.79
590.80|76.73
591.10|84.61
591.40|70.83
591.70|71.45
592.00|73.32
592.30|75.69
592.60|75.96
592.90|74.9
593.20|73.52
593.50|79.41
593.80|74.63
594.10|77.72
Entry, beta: 69.84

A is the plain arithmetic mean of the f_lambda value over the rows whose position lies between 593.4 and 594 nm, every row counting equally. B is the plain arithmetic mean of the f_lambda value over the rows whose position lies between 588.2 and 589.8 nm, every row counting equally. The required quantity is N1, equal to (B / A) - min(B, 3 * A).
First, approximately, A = 77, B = 64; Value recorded -62.7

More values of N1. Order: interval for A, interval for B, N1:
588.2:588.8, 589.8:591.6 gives -71.9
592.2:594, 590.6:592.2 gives -74.4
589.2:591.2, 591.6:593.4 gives -73.1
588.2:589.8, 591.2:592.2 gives -70.7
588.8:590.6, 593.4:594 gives -75.8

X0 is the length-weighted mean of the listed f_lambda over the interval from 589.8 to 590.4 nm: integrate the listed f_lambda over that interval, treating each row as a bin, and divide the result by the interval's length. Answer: 67.4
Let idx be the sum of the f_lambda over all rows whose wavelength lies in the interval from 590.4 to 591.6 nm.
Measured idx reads 304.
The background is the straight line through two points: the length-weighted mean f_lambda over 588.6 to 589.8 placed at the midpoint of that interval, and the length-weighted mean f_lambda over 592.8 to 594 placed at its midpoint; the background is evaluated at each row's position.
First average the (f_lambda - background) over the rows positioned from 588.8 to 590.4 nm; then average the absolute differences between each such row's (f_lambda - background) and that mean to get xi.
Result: 4.43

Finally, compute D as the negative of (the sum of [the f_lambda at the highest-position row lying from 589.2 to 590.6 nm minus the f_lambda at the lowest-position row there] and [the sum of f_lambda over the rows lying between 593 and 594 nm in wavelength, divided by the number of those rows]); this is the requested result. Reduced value -83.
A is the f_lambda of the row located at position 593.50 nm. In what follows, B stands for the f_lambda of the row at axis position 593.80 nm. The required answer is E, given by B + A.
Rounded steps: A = 79.41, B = 74.63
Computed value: 154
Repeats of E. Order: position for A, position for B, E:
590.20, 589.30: 134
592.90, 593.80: 150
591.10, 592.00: 158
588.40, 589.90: 135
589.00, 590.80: 130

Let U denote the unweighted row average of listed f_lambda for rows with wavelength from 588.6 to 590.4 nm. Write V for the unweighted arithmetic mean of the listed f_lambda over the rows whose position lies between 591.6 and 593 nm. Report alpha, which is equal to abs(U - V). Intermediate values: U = 63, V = 74.3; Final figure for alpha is 11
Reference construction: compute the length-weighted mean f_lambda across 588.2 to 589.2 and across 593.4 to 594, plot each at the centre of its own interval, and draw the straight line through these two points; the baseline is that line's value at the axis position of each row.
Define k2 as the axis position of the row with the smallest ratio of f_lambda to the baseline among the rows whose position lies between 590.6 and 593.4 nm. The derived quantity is 593.20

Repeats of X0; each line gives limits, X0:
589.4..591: 68.2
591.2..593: 74.0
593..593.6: 76.1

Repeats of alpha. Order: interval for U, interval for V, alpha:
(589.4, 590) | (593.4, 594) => 17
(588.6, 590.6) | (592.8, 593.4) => 10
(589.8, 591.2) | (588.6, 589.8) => 12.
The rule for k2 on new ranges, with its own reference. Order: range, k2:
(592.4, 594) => 593.80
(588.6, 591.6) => 589.00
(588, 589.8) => 589.00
